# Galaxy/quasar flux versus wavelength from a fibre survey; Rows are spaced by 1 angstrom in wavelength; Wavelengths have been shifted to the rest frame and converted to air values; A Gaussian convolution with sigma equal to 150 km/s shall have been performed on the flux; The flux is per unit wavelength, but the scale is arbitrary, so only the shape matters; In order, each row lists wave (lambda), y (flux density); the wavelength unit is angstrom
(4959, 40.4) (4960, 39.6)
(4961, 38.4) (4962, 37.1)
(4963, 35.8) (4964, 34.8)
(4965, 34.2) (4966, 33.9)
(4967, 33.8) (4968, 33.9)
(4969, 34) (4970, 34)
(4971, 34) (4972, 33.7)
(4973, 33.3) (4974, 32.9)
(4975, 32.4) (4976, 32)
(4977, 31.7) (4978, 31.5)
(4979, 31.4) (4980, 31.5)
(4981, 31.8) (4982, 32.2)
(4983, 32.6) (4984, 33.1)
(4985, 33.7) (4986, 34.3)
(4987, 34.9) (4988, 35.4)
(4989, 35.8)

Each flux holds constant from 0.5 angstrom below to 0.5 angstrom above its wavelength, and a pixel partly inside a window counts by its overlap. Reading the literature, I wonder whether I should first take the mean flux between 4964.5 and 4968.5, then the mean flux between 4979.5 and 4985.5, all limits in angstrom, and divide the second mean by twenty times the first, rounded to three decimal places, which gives 0.048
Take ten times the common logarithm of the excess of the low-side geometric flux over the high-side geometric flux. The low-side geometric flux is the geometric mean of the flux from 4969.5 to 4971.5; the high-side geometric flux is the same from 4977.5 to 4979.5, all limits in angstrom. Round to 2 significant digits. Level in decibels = 4.1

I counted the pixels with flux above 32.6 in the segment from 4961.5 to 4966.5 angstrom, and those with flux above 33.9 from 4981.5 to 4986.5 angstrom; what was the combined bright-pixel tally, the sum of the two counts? 6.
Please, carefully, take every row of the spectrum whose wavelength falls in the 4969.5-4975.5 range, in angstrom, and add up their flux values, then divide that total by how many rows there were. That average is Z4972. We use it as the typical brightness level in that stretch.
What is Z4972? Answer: 33.4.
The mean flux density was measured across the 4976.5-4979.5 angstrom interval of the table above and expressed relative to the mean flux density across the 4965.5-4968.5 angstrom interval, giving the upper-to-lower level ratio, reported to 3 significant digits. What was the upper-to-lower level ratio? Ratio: 0.931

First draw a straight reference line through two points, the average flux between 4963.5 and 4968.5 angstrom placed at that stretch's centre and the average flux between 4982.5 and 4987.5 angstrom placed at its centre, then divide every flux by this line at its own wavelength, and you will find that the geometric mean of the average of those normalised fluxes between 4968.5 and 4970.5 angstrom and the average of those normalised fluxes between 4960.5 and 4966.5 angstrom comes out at 1.02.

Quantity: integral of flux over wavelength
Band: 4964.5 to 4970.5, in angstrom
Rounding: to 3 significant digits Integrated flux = 204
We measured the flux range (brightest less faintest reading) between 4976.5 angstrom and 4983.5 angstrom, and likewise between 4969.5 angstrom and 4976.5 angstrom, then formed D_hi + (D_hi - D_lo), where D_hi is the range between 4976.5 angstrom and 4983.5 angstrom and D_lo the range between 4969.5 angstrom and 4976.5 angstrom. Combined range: 0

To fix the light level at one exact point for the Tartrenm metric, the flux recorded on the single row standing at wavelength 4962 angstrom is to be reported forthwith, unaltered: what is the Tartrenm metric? 37.1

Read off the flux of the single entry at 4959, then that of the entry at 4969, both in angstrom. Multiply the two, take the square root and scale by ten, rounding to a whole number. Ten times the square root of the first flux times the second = 371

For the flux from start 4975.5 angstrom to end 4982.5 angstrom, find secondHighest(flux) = 32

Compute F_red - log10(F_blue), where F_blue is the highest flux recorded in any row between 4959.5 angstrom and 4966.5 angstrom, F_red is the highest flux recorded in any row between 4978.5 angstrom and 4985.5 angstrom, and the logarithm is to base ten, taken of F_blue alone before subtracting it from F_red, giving 32.1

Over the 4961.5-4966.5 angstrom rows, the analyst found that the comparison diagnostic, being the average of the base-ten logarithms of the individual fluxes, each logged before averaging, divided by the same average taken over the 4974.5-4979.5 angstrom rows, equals 1.03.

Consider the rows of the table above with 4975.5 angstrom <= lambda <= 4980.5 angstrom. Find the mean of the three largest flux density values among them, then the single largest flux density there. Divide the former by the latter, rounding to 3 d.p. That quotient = 0.992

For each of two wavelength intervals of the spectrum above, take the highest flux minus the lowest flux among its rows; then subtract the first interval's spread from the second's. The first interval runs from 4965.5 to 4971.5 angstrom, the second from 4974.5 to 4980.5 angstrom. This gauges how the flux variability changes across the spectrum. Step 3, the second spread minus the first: 0.8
